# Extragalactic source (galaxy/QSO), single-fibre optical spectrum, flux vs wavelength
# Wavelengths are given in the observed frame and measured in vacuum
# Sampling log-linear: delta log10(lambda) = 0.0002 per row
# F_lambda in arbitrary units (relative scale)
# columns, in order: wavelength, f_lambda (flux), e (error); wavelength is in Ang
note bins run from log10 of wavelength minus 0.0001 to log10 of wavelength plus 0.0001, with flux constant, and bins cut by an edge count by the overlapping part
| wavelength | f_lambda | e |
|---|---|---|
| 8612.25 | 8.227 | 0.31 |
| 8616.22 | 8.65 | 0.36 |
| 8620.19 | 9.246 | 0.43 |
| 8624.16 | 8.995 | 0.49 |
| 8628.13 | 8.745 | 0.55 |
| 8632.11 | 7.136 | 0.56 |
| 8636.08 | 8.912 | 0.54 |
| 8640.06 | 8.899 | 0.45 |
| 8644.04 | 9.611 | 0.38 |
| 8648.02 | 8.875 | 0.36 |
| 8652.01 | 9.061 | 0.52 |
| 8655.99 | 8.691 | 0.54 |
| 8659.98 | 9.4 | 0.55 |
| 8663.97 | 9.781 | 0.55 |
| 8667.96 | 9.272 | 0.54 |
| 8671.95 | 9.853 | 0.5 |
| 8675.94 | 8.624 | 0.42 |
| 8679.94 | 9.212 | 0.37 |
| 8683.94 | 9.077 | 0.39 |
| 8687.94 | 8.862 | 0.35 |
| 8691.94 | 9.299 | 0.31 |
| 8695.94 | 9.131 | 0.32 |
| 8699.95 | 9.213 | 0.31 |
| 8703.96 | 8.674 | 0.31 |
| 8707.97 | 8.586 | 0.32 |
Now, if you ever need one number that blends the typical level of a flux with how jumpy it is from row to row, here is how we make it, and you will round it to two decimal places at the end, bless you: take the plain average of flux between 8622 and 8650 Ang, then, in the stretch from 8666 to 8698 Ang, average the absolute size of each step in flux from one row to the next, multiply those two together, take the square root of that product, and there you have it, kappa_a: 2.05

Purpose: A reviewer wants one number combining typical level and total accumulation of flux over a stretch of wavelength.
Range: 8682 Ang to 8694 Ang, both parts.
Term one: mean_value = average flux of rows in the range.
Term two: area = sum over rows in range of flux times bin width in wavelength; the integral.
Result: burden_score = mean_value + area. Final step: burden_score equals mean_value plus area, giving 118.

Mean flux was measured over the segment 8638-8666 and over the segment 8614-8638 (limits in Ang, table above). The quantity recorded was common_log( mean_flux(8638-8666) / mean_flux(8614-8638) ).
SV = 0.028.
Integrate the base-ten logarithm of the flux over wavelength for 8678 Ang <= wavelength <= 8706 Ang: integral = 26.8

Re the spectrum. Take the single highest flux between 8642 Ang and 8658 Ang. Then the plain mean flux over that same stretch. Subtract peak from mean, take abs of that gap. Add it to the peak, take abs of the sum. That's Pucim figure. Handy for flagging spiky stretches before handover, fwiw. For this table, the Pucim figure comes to 10.2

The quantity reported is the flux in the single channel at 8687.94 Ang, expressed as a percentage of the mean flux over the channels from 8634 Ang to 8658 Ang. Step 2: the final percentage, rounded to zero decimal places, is 98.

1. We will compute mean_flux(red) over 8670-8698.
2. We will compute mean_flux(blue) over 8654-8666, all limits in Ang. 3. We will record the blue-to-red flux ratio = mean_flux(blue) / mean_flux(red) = 1.02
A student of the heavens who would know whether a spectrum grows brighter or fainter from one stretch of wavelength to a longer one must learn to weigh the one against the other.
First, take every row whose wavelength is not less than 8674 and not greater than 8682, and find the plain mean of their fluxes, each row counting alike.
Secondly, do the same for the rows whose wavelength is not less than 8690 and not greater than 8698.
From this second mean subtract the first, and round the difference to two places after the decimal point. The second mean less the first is 0.30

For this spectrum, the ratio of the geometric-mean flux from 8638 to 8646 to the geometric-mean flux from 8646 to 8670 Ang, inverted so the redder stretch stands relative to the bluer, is 0.99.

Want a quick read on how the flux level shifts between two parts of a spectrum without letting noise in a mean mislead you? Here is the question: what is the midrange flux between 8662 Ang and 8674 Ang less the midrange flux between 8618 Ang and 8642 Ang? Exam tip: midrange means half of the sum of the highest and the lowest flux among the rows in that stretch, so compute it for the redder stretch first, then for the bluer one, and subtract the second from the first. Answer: 1.4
